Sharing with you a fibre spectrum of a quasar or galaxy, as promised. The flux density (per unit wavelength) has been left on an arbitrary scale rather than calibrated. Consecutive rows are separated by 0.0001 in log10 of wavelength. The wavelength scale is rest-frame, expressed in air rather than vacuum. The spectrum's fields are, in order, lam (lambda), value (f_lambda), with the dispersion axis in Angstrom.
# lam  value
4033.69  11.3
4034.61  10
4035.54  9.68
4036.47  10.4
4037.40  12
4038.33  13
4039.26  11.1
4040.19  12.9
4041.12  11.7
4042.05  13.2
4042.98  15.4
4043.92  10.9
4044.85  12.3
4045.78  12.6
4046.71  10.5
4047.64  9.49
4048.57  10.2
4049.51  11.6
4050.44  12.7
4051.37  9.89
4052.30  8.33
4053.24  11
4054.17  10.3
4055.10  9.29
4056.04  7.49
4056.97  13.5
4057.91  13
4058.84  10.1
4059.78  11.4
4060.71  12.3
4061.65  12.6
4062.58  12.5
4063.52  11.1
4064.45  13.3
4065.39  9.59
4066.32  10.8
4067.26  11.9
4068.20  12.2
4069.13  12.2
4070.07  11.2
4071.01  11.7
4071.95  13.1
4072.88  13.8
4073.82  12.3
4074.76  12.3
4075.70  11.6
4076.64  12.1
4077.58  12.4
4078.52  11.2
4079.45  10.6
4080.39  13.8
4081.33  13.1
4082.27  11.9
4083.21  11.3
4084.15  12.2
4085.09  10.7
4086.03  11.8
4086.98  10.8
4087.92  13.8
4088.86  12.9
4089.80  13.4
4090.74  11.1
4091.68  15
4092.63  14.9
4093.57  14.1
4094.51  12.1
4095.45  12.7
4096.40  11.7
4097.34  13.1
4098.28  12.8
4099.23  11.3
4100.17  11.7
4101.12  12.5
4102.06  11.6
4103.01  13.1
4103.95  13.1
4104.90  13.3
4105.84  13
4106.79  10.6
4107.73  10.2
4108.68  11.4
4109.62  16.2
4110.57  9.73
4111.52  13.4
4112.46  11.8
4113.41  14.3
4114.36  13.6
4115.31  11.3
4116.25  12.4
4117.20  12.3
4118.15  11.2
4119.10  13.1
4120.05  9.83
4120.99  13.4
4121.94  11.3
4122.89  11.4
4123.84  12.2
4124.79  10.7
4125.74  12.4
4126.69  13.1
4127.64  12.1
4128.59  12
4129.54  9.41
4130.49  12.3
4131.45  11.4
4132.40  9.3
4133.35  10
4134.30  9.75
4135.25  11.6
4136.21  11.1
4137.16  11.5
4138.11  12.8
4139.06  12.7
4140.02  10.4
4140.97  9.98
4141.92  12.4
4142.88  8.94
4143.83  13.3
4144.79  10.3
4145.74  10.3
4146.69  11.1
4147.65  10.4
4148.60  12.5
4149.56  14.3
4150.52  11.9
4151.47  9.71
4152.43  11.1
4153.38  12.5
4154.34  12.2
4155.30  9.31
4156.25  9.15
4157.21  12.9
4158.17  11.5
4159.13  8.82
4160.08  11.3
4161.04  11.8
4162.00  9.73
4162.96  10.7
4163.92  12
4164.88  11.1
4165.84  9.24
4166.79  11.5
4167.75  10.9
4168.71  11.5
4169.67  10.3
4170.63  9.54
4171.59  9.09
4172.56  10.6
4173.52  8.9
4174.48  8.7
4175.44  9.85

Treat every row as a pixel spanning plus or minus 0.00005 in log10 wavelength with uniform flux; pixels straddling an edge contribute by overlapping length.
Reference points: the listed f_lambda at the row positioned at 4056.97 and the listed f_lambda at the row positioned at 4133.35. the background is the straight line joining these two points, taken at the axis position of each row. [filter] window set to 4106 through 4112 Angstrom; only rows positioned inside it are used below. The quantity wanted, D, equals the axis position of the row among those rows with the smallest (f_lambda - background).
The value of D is 4110.57 Angstrom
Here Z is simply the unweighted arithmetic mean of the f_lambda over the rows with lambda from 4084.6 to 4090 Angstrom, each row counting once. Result 12.2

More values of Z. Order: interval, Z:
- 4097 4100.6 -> 12.2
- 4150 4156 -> 11.1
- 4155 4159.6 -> 10.3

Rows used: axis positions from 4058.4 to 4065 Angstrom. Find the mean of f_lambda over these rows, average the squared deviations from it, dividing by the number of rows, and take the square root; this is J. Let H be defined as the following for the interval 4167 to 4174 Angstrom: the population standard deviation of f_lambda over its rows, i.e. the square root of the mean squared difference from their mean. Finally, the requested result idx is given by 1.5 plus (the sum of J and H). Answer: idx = 3.41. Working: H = 0.90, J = 1.01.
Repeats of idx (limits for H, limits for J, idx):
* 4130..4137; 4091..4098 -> 3.75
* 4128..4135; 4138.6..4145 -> 4.19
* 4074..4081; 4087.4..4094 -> 3.68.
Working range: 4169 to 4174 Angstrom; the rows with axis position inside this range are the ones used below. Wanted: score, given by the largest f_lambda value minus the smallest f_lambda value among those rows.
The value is 1.7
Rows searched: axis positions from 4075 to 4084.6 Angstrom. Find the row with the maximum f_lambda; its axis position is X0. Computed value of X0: 4080.39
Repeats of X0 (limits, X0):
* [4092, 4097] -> 4092.63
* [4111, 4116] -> 4113.41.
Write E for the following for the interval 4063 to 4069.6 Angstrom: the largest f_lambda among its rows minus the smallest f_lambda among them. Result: 3.7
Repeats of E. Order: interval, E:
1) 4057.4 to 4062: 2.9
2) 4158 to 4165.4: 3.2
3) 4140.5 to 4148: 4.4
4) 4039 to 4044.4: 4.5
